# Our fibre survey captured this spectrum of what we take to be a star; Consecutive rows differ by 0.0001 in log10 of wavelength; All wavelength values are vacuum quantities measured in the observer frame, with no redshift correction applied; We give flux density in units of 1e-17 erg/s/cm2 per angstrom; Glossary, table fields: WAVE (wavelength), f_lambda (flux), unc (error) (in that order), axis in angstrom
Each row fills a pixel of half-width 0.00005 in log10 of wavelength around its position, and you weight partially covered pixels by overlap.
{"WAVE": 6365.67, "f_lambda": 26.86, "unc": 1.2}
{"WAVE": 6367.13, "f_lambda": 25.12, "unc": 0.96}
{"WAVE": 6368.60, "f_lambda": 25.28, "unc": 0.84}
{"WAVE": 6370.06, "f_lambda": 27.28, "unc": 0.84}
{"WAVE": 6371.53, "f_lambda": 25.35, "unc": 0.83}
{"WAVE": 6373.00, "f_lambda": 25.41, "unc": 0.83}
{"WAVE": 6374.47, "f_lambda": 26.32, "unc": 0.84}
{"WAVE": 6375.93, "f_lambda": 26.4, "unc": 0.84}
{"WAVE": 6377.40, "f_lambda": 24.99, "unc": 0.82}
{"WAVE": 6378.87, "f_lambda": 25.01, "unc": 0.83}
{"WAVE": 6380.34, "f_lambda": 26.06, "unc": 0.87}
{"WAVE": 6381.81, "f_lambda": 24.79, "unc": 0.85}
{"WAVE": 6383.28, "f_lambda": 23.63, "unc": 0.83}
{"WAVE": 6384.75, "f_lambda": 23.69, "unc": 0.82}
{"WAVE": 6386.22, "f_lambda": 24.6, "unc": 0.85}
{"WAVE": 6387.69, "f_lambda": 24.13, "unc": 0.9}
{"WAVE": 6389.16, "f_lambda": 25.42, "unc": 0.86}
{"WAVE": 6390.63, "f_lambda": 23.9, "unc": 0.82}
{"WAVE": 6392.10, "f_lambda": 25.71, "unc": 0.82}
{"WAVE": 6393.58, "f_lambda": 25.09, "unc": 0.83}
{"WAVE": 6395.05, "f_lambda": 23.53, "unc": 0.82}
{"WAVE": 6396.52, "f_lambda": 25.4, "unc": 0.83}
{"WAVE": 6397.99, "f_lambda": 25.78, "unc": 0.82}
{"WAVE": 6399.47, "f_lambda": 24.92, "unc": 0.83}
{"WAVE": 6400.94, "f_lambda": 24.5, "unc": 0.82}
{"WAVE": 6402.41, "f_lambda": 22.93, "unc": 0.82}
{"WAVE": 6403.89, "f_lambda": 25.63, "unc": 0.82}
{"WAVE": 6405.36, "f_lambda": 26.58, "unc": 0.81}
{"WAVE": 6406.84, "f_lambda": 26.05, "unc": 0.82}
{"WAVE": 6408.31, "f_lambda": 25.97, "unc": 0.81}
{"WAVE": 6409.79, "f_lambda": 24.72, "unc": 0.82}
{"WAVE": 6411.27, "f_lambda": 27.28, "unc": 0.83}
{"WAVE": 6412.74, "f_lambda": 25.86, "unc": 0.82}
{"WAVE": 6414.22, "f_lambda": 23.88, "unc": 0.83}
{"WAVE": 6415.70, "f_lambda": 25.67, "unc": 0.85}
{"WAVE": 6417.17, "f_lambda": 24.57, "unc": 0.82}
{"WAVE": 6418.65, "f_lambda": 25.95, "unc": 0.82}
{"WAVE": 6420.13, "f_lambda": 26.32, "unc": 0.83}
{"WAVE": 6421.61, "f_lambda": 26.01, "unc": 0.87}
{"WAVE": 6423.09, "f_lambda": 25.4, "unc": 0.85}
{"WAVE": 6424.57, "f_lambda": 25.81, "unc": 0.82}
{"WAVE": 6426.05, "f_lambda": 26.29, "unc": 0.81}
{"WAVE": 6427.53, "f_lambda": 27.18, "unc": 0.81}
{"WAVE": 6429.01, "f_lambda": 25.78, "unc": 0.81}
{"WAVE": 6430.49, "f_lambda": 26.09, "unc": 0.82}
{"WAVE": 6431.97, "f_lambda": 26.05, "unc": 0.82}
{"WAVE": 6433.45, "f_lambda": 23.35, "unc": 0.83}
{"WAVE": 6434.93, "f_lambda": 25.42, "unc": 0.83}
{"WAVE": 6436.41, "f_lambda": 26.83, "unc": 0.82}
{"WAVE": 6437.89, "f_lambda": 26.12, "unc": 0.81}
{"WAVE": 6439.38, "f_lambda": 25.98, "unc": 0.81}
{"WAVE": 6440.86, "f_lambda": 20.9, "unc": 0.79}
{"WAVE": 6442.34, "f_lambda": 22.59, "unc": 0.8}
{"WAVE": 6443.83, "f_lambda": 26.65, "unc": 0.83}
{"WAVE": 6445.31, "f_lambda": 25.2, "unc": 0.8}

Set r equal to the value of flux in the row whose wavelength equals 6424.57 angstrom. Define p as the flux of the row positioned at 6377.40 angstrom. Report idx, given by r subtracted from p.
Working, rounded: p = 24.99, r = 25.81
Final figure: -0.8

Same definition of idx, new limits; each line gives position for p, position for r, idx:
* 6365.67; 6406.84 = 0.8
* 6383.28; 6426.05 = -2.7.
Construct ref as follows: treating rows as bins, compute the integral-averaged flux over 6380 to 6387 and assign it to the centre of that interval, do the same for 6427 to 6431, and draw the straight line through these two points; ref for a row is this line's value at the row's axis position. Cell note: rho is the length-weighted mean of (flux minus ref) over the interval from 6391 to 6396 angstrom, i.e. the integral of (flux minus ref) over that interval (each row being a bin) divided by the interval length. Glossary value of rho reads -0.1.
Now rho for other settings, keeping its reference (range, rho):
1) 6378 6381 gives 1.2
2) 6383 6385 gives -0.8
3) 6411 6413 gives 0.9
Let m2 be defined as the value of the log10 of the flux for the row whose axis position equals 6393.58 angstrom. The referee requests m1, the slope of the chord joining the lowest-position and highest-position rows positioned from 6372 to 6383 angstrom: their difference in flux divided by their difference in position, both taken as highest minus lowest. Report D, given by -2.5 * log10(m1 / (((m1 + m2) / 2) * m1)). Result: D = -0.44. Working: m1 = -0.1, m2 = 1.40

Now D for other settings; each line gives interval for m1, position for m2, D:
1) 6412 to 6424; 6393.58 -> -0.42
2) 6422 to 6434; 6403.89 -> -0.54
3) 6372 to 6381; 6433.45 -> -0.34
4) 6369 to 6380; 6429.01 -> -0.60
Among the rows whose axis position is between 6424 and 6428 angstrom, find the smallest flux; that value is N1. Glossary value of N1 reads 25.81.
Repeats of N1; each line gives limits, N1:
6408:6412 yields 24.72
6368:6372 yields 25.28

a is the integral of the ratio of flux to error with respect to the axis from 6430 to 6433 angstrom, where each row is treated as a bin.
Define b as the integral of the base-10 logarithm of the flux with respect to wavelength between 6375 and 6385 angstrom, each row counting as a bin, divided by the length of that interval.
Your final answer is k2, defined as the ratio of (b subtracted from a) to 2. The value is 46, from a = 94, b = 1.40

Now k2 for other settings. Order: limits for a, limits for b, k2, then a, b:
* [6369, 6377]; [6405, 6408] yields 124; 250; 1.42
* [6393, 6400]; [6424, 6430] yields 105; 211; 1.42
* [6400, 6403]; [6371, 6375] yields 43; 87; 1.41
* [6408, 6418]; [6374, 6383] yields 153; 307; 1.41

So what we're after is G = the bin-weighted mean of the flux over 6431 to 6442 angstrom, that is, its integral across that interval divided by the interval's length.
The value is 24.9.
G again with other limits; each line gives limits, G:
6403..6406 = 25.9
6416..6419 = 25.3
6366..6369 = 25.4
